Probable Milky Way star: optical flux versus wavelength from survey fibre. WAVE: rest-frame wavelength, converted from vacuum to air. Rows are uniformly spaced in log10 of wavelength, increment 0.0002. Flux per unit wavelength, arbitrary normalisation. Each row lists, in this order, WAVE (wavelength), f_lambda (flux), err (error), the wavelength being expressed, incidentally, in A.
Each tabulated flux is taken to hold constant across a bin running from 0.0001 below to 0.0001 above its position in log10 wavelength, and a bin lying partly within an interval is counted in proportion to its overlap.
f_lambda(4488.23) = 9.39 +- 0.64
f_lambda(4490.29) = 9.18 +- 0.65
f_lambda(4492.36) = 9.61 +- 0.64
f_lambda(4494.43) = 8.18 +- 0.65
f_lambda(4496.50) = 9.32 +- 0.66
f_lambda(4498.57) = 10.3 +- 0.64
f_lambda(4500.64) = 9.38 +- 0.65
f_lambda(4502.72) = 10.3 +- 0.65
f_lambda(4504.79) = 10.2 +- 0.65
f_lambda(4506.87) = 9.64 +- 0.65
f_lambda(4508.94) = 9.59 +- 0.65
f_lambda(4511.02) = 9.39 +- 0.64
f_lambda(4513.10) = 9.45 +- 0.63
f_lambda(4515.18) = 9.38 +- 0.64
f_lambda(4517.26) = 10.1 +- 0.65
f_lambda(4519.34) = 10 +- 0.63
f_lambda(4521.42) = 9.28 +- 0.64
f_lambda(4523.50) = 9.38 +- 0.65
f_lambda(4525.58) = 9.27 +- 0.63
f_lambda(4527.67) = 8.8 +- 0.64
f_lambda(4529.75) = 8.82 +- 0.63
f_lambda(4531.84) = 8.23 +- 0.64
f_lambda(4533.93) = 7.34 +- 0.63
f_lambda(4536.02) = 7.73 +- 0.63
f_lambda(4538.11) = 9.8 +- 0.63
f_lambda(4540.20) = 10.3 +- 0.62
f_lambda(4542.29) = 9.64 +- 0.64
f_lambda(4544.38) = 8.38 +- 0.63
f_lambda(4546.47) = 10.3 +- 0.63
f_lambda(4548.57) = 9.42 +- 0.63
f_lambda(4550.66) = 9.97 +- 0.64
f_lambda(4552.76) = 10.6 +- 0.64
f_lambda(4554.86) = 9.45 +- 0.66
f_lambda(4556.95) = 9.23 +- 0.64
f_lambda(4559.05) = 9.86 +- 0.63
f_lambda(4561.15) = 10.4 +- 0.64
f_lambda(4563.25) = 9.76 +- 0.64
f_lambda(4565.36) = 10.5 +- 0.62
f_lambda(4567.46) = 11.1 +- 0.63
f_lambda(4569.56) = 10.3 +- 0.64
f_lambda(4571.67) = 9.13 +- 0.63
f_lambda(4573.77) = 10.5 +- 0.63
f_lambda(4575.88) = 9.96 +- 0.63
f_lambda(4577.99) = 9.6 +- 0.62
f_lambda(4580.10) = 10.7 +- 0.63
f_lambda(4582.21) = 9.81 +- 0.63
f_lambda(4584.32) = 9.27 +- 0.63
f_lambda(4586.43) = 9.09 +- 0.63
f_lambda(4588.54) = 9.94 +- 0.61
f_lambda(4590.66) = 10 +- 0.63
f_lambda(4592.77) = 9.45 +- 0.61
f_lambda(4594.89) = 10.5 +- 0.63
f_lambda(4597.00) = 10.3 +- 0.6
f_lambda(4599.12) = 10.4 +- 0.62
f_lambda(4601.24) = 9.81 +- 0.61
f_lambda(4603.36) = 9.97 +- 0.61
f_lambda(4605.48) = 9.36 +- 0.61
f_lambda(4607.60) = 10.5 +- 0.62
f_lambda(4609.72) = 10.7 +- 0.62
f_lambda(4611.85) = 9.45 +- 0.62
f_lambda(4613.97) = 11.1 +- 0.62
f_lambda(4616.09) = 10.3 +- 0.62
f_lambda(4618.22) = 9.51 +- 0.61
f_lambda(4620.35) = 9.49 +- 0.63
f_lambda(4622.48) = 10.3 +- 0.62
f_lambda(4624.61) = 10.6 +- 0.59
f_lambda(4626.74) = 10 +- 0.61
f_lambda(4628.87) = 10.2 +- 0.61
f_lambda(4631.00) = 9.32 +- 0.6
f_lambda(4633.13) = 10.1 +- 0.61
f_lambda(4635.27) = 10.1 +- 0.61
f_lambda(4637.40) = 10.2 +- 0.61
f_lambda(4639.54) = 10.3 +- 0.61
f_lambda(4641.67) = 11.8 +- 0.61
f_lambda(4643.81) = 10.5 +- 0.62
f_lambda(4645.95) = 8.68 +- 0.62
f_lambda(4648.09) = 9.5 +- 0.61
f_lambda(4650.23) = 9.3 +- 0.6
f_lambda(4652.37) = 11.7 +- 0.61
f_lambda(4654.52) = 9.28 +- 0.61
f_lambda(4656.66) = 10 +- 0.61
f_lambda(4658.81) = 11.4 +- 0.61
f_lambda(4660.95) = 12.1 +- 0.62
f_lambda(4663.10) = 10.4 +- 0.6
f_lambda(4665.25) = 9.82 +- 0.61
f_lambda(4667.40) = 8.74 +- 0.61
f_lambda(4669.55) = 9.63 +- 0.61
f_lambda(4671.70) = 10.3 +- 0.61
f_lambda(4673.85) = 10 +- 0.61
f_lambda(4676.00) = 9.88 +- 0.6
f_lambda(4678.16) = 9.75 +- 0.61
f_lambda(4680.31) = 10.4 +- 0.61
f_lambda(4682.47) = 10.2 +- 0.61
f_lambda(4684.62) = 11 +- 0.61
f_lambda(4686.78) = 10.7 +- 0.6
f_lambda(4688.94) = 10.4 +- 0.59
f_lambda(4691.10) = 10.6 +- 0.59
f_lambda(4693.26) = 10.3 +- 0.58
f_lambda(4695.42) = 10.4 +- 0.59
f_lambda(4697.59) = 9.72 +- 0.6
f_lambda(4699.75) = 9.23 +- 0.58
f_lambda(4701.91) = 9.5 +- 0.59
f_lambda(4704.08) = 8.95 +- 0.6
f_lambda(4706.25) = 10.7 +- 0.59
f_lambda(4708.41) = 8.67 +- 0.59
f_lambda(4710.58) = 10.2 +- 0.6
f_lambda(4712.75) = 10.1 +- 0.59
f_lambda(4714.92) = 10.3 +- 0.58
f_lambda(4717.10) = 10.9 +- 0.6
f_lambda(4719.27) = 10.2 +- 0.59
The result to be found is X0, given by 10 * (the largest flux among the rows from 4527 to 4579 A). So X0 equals 111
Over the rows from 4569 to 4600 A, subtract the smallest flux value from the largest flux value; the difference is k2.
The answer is 1.6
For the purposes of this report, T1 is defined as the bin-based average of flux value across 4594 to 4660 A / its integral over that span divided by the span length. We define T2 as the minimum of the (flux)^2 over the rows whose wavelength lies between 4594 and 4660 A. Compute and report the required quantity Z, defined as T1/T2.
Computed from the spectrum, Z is 0.135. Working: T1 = 10.15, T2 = 75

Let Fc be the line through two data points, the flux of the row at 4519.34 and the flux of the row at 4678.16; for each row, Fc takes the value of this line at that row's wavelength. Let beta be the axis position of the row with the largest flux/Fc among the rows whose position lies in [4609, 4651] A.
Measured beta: 4641.67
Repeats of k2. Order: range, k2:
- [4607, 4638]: 1.8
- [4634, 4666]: 3.4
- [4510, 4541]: 3.0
